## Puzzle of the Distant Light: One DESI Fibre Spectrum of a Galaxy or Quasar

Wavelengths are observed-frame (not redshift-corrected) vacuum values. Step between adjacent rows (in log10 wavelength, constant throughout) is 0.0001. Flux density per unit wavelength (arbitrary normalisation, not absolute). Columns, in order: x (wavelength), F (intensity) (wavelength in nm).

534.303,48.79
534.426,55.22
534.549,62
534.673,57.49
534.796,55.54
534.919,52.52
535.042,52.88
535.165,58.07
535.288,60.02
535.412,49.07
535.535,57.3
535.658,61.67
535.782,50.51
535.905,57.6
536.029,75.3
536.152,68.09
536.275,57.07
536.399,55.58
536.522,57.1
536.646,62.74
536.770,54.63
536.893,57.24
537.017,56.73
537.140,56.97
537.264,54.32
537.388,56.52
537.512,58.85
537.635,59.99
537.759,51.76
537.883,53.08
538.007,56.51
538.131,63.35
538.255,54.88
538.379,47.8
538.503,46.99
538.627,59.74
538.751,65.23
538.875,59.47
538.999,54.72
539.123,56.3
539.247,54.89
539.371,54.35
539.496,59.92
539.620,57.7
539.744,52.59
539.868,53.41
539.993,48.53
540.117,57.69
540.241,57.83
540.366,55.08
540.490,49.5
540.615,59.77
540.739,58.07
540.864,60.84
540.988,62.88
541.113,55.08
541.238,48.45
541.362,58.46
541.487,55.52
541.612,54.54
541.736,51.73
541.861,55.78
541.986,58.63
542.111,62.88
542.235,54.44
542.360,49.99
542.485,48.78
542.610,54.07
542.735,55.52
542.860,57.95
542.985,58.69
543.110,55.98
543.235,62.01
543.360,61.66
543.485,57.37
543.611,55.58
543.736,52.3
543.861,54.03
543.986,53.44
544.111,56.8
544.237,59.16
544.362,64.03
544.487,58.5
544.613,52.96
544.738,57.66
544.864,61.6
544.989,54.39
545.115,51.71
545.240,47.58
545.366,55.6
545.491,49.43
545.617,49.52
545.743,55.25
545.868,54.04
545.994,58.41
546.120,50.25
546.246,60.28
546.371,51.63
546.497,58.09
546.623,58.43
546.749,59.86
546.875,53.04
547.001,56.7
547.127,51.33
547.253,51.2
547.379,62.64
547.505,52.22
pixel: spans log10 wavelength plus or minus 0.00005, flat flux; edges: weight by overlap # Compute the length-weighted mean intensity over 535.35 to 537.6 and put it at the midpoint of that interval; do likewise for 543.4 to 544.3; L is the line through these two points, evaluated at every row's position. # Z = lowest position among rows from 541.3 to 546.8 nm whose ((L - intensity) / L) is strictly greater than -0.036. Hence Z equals 541.362 nm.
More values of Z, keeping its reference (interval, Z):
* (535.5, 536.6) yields 535.535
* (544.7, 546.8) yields 544.989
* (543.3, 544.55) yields 543.485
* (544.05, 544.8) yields 544.111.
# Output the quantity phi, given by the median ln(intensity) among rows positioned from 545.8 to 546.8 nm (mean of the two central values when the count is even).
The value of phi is 4.06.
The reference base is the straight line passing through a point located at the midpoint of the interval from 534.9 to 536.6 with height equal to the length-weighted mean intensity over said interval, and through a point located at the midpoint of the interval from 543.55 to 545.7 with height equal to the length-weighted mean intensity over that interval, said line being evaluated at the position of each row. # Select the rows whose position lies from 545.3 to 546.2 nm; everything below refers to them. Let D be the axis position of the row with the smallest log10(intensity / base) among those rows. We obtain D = 545.491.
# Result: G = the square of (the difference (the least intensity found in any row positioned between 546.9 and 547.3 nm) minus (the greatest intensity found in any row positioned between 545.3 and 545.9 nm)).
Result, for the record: 19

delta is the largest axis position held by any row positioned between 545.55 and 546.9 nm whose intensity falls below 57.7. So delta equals 546.875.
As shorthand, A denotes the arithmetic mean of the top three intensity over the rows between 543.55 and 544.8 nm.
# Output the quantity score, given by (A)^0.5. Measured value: 7.78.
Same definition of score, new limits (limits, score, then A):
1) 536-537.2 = 8.29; 68.7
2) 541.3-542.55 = 7.75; 60.0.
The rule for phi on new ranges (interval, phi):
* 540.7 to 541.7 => 4.04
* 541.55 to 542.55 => 4.00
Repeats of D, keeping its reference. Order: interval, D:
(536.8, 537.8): 537.759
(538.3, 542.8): 538.503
